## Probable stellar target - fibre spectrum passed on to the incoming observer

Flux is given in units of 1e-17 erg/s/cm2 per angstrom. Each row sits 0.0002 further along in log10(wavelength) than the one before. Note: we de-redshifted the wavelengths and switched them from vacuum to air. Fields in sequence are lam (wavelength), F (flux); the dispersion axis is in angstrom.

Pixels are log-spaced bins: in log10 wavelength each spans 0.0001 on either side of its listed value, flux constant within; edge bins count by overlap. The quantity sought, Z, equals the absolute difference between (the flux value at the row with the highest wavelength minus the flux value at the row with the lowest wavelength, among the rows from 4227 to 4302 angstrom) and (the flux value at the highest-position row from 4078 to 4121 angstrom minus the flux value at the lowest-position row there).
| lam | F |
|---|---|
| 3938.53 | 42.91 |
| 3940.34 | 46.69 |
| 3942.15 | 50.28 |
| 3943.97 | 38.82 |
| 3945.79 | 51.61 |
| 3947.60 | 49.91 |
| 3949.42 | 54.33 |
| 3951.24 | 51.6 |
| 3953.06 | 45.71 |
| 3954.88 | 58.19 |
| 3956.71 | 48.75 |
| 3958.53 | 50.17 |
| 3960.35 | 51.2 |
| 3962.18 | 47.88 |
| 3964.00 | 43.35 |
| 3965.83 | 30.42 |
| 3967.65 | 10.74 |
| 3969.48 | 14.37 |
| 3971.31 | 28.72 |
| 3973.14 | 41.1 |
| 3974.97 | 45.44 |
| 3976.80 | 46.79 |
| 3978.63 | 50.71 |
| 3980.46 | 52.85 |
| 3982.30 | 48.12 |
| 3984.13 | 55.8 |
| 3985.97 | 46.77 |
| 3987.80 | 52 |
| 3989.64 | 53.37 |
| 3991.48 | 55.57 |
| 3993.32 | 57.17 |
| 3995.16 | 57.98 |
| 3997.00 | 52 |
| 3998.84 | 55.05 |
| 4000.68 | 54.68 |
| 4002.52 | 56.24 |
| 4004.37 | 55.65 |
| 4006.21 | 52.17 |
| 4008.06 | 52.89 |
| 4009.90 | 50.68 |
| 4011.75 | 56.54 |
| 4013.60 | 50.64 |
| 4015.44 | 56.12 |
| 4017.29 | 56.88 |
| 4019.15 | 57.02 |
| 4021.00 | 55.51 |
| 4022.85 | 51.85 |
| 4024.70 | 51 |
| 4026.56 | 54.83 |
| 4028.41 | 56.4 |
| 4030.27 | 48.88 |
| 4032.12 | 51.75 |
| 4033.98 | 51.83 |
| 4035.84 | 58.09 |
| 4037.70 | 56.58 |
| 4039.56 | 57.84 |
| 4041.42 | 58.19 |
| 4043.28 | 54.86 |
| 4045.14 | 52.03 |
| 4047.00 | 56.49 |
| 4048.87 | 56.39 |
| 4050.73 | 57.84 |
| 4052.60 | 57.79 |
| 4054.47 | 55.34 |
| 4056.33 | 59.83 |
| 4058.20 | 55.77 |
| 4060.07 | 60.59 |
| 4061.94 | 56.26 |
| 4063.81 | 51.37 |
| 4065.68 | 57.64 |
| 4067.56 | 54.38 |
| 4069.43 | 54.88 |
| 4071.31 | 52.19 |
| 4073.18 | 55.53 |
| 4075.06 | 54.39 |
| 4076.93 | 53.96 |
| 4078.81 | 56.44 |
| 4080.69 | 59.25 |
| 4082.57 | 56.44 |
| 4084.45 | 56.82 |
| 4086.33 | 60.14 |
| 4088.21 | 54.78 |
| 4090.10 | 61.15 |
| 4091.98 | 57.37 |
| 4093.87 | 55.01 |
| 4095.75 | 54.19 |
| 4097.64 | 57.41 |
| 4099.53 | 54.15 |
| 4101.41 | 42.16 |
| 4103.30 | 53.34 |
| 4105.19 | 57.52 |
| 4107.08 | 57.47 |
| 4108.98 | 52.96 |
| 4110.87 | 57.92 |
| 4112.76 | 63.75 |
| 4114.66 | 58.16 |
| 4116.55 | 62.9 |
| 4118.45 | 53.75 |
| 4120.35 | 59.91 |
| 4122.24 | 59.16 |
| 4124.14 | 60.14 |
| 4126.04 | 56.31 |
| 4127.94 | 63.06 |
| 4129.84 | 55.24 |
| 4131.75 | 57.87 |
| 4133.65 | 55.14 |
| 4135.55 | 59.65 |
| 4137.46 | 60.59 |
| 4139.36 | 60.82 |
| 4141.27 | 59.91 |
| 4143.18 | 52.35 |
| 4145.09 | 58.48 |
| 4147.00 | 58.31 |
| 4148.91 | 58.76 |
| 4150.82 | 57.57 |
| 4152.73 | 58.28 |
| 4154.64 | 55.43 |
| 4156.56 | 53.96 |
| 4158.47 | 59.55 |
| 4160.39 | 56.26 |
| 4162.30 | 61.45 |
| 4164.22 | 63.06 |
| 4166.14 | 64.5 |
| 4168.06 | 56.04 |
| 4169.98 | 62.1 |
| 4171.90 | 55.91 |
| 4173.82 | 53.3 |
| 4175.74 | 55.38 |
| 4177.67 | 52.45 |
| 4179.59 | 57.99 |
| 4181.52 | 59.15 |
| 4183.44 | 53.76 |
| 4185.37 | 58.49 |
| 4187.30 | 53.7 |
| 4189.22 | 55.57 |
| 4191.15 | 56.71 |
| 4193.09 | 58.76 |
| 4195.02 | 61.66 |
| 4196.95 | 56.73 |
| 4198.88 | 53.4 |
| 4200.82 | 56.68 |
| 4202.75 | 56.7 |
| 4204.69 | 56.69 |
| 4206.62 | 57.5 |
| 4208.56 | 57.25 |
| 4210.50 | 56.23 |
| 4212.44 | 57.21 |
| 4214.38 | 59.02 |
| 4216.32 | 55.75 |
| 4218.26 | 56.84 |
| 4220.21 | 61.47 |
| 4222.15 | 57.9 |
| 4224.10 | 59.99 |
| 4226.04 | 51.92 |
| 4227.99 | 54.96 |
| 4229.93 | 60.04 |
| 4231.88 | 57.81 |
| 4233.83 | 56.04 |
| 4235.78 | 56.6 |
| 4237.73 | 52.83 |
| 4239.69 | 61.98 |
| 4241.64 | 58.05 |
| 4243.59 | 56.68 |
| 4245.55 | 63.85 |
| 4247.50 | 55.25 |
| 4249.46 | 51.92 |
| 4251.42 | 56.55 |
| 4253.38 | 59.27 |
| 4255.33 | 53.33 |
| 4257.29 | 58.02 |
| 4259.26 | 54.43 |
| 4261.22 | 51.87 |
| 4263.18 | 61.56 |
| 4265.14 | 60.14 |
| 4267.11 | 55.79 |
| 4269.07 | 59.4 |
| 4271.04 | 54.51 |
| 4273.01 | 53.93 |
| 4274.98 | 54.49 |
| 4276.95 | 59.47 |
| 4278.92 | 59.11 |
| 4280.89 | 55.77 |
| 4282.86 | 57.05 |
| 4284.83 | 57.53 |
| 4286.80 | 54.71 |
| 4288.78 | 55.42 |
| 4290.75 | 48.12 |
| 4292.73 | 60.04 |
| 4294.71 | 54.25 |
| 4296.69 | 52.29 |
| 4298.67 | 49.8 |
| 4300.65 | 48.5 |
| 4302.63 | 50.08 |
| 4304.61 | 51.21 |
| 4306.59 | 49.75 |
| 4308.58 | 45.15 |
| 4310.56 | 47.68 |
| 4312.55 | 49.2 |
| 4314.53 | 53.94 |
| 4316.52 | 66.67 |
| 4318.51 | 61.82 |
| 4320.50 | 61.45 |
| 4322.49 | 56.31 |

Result 9.9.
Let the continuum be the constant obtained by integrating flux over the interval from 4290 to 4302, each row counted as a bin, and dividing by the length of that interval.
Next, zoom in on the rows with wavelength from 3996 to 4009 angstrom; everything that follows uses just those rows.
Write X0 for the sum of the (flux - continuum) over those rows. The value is 14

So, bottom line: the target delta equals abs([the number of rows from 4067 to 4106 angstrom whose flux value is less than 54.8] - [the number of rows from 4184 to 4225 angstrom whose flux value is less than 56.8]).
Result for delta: 1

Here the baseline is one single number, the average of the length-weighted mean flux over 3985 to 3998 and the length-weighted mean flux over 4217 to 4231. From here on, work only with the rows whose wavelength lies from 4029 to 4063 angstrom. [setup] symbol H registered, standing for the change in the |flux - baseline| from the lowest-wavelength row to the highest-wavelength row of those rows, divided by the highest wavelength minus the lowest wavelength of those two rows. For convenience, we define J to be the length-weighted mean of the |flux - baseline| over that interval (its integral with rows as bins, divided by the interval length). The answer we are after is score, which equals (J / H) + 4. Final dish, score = -9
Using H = -0.2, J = 2.4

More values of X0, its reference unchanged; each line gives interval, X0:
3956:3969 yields -83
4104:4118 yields 46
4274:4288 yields 33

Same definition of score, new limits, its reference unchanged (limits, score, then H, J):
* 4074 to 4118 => 24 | 0.1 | 3.0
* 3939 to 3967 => 17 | 0.6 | 8.4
